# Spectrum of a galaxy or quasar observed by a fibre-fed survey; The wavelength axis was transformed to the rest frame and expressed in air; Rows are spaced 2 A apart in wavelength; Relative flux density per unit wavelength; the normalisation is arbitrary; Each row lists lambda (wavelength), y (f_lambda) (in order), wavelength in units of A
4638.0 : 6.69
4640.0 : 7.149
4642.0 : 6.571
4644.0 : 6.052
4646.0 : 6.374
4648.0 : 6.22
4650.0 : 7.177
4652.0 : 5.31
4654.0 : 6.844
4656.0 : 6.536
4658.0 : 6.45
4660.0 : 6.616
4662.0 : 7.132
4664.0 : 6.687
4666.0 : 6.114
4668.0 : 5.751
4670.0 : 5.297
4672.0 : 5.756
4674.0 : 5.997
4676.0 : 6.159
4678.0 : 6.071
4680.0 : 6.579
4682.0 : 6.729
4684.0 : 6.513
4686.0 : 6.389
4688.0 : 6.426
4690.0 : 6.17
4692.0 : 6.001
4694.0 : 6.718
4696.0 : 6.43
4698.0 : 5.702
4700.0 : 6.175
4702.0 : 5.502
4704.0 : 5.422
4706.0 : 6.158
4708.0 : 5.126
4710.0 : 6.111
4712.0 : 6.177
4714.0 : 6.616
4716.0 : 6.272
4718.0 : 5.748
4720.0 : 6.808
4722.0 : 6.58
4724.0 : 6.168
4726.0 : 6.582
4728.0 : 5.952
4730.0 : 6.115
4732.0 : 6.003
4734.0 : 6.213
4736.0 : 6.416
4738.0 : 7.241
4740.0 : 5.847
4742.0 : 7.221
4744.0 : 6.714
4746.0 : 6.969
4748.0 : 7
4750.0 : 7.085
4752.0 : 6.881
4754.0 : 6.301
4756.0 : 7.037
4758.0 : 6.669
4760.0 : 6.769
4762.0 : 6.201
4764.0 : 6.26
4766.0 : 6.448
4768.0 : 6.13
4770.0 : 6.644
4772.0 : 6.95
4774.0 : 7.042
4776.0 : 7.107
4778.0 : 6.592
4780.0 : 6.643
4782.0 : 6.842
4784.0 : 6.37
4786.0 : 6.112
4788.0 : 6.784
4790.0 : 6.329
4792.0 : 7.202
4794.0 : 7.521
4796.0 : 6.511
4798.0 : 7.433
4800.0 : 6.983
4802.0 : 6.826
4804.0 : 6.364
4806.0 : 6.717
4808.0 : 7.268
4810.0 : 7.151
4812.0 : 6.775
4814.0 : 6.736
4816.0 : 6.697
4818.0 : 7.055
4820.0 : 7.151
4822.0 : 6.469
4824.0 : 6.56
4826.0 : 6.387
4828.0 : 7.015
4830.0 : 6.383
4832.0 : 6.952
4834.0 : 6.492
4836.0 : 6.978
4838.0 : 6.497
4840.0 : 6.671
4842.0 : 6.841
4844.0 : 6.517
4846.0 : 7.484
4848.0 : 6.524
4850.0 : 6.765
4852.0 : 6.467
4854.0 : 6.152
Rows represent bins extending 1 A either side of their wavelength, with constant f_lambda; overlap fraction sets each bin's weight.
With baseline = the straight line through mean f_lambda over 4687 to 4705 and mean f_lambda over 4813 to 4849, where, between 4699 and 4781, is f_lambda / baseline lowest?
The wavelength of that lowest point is 4708.0 A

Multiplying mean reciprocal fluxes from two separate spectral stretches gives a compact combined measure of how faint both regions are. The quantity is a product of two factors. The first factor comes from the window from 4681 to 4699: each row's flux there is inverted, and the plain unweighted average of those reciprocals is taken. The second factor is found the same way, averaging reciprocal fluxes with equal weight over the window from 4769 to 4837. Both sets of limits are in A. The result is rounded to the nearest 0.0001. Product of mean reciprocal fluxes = 0.0233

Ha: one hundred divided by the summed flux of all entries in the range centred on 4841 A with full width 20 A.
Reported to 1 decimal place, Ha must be 1.5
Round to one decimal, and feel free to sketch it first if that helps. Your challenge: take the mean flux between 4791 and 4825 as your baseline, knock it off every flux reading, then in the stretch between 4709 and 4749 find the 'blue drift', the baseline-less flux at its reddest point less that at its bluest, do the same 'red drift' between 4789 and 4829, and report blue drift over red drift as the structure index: 1.3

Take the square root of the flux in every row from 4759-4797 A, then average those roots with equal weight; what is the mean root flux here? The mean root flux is 2.58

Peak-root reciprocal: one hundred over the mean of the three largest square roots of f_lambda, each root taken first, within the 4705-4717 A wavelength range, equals 39.7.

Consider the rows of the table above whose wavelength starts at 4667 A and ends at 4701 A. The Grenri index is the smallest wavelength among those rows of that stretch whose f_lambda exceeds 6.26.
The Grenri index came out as 4680.0 A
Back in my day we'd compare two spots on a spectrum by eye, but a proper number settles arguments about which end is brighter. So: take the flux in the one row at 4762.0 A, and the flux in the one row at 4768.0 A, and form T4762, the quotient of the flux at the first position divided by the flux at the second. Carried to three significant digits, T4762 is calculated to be 1.01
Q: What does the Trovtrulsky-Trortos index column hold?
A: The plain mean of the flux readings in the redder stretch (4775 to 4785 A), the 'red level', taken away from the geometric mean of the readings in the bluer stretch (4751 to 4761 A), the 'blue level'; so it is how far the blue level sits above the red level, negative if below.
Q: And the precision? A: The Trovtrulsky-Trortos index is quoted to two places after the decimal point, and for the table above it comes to 0.02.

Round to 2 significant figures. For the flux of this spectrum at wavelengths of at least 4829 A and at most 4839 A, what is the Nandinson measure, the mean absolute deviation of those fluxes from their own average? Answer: 0.24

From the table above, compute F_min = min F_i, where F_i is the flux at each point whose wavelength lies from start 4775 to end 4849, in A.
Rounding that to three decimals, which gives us 6.112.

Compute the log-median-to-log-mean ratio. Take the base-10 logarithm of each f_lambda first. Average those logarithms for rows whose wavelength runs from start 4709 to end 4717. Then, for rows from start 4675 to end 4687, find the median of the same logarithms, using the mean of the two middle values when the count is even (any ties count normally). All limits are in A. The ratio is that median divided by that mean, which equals 1.01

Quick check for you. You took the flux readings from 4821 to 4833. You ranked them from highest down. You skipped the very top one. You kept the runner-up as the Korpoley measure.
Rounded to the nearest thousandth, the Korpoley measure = 6.952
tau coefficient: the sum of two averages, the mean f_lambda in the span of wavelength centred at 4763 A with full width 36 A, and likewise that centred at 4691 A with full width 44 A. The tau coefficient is 12.8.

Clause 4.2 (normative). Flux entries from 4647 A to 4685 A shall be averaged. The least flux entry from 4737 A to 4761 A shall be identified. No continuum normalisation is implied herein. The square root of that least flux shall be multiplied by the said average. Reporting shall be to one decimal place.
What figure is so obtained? 15.3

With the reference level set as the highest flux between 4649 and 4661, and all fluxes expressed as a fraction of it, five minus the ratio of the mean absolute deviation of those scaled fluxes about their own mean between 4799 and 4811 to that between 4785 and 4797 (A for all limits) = 4.4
